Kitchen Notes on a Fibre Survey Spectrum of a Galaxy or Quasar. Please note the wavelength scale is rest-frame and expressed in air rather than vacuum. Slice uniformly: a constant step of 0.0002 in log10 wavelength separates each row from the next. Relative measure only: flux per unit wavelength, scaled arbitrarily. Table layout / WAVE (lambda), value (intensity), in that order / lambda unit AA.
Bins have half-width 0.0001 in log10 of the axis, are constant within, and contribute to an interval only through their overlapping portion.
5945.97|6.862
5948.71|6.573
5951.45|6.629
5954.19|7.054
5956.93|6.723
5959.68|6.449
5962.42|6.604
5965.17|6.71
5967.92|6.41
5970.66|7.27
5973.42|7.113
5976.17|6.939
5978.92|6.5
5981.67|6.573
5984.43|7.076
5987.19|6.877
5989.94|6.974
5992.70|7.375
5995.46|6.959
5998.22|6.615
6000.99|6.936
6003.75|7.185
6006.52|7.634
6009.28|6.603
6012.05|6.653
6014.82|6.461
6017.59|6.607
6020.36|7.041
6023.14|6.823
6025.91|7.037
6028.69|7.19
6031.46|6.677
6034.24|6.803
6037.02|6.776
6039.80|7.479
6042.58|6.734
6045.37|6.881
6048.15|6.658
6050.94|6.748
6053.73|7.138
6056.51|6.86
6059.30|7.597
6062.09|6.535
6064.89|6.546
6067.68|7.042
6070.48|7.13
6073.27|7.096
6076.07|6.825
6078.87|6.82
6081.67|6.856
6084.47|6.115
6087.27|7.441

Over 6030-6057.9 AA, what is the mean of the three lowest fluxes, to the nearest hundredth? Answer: 6.69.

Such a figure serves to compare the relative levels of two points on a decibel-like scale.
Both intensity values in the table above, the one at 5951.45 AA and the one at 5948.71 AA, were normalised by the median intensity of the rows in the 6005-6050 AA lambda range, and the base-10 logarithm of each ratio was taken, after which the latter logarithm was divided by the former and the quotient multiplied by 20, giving 27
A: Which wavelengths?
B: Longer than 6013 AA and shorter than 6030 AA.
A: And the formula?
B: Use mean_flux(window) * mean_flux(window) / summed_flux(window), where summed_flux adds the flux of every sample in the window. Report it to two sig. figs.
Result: 1.1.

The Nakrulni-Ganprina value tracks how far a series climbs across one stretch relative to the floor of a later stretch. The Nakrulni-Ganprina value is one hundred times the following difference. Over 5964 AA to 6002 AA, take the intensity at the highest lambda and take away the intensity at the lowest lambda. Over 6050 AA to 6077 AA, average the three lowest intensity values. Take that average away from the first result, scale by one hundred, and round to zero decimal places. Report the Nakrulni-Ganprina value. -638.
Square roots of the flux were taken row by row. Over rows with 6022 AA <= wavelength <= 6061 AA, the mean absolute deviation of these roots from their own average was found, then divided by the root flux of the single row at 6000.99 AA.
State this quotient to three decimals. 0.017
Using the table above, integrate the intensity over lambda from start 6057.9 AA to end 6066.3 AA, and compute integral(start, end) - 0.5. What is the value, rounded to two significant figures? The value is 57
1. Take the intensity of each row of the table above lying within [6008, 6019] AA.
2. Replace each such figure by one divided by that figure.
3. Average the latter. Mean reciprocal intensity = 0.152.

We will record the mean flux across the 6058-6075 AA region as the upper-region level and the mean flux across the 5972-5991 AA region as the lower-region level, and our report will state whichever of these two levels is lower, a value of 6.86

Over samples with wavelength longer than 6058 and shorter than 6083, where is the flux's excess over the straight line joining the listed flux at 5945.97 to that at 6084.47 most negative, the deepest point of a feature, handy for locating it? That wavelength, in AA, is 6062.09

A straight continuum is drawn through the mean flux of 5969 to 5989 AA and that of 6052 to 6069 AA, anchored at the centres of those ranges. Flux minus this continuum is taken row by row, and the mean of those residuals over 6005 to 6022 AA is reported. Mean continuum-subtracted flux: -0.09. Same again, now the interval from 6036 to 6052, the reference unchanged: -0.06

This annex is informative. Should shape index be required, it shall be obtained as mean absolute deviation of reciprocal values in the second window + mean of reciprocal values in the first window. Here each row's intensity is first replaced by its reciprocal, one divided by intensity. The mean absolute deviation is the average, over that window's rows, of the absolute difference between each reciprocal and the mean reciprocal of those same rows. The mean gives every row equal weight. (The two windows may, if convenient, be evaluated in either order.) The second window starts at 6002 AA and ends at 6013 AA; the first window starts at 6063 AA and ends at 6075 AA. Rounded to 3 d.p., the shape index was 0.152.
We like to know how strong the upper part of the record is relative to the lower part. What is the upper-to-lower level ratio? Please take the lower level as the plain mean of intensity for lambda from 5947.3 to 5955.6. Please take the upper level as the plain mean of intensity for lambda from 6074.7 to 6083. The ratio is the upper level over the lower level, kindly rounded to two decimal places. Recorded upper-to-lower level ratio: 1.01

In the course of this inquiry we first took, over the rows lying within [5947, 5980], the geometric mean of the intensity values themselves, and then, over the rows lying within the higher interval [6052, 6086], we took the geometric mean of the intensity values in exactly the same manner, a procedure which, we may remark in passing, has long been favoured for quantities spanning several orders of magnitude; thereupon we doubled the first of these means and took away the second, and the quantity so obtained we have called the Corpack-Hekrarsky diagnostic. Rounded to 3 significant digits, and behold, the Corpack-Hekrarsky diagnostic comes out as 6.61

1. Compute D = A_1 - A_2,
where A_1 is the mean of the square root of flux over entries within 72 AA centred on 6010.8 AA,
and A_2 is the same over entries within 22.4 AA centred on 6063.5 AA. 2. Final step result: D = -0.017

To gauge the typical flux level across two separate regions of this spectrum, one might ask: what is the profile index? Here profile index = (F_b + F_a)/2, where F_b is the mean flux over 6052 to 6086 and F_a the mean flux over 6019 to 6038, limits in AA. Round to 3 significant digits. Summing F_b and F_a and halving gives 6.89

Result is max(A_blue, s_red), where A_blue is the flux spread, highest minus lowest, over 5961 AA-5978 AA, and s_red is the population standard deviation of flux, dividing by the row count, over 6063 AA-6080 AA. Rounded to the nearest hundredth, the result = 0.86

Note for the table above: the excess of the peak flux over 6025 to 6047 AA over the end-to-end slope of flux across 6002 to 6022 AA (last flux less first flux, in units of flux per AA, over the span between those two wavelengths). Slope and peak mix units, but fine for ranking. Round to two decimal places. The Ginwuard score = 7.49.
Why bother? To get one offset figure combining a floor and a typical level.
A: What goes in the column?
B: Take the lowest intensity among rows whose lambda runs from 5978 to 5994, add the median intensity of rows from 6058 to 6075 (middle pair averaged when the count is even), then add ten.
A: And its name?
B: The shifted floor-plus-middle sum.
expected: 23.6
